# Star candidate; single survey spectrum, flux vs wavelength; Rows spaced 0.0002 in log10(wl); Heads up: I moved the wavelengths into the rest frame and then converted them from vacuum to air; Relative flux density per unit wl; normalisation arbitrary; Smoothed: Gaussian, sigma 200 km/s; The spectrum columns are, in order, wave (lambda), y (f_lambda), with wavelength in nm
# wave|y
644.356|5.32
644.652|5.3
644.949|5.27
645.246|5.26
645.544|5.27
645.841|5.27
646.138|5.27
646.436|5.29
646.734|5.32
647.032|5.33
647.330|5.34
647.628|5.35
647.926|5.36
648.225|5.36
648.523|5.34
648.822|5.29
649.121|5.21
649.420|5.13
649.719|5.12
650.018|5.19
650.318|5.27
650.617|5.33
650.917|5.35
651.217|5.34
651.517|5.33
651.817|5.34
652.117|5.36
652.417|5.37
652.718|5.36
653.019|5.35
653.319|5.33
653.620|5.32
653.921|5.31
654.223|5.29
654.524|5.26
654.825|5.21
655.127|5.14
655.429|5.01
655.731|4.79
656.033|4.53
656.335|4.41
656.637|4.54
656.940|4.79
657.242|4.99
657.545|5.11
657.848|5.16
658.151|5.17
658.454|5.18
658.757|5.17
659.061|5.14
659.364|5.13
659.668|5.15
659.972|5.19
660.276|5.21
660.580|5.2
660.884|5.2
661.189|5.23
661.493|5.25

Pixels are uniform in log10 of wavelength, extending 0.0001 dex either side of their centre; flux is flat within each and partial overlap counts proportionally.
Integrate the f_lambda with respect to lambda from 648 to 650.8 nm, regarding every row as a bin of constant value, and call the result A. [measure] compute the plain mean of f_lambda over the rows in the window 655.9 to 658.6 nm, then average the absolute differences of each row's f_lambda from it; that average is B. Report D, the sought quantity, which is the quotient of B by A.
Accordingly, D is 0.0186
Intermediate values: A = 14.7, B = 0.274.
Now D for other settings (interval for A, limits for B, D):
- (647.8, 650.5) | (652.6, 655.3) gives 0.0039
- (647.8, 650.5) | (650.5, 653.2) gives 0.0008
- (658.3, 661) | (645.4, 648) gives 0.0023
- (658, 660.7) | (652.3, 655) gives 0.0028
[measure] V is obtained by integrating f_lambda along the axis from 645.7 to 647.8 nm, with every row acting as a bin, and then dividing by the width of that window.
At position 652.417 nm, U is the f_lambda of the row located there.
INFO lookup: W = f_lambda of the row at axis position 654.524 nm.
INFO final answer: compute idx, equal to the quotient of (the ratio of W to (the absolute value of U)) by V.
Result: 0.184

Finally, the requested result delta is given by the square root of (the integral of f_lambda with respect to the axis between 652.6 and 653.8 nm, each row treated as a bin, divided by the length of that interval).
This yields 2.31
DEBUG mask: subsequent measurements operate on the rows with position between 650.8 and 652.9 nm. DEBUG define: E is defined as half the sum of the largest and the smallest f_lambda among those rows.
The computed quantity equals 5.35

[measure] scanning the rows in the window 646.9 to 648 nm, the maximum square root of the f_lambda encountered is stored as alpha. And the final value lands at 2.32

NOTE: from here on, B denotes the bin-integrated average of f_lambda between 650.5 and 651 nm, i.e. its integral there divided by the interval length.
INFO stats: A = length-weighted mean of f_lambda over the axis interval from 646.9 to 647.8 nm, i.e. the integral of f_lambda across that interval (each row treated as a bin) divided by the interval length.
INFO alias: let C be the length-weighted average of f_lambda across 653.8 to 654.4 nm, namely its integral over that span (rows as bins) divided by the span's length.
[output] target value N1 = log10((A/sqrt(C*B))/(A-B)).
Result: 2.11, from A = 5.34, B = 5.34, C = 5.29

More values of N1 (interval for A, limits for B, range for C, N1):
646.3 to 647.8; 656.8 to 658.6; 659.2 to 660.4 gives 0.61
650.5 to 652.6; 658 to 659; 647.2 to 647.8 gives 0.76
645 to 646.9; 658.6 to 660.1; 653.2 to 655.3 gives 0.92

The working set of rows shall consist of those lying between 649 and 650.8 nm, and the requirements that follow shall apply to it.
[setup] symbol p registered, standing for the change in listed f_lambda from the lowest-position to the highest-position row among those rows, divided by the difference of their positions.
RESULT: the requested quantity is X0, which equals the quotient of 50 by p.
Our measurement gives 623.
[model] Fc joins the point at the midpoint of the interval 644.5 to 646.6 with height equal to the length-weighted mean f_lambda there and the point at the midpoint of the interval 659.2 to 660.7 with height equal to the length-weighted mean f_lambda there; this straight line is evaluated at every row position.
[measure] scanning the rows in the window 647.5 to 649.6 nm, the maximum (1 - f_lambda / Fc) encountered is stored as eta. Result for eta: 0.02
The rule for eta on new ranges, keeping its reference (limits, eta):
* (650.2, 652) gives -0.01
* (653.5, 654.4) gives -0.01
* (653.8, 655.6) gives 0.04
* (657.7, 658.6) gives 0.01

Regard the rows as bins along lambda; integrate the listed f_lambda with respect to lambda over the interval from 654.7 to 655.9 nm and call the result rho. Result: 6.03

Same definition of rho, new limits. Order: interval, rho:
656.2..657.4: 5.63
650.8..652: 6.41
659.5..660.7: 6.22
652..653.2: 6.43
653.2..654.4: 6.37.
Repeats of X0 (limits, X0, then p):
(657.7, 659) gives 4545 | 0.01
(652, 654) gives -1804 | -0.03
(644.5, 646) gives -1982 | -0.03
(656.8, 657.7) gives 95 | 0.53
